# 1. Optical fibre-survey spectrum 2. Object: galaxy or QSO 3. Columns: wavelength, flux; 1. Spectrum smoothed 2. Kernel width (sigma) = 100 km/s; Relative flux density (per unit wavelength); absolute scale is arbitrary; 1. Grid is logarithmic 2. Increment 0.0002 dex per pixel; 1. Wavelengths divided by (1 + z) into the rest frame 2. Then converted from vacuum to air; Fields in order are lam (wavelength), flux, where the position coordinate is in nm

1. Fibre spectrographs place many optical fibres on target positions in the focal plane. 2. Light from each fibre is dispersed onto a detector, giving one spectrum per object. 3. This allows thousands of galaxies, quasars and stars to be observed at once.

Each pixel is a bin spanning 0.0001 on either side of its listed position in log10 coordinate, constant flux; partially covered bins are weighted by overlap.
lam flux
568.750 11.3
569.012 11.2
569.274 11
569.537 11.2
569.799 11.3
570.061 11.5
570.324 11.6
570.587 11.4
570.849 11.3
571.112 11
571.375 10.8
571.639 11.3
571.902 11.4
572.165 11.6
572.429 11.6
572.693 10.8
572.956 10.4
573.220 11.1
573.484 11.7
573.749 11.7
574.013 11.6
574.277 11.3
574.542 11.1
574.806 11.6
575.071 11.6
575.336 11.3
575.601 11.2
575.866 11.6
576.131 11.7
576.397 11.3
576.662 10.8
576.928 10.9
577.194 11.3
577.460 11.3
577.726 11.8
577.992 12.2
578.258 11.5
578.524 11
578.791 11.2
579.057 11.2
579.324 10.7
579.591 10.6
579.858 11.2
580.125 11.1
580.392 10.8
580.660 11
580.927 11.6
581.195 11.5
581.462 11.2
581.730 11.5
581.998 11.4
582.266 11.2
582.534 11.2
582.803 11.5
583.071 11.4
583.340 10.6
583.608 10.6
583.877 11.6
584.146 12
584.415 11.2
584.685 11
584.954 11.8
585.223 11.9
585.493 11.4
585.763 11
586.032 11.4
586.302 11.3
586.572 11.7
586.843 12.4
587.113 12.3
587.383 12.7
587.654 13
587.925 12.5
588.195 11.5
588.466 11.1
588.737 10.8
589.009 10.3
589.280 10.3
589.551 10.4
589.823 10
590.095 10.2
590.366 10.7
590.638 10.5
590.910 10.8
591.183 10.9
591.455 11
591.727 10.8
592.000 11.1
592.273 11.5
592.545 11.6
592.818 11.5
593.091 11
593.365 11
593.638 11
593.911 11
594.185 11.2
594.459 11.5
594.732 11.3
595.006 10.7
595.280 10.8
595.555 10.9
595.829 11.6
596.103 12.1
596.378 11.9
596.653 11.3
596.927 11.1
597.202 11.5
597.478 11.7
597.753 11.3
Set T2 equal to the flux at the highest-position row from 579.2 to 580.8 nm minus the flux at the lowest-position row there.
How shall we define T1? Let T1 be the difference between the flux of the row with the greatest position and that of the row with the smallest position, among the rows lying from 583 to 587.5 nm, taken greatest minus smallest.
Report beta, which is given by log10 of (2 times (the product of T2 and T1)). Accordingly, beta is -0.1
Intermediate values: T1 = 1.3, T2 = 0.3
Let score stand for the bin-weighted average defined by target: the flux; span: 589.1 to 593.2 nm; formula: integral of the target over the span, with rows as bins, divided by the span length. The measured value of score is 10.8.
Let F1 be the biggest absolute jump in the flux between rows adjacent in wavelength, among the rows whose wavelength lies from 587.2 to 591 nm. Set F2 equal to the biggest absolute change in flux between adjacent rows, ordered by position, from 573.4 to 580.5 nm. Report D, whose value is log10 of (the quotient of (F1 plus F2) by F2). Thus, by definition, 0.39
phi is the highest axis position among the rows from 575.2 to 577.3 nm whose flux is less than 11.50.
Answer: 577.194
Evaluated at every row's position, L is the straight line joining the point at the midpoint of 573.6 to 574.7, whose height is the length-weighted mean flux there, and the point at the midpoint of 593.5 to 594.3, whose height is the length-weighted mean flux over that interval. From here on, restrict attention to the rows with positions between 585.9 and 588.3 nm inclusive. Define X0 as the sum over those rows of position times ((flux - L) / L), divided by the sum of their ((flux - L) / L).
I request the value 587.36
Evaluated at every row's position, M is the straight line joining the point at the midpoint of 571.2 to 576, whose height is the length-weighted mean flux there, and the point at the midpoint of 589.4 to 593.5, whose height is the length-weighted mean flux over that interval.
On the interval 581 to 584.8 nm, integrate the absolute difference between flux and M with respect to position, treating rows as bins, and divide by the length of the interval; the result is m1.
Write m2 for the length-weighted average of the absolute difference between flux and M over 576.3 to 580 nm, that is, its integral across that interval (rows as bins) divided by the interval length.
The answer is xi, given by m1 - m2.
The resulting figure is 0.04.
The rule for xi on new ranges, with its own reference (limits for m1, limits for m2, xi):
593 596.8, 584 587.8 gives -0.32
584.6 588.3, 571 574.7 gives 0.56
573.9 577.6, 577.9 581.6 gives -0.07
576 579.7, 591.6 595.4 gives -0.03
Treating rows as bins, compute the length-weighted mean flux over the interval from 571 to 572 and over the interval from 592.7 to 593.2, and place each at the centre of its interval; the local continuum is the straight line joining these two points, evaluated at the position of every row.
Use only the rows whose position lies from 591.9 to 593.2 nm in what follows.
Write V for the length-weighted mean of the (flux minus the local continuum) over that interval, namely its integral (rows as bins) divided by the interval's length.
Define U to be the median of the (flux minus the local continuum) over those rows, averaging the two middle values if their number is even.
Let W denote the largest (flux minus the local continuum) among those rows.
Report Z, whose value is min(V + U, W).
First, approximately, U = 0.24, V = 0.10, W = 0.35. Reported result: 0.35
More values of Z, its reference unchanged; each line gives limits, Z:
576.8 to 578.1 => 0.48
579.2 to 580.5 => -0.66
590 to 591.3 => -1.15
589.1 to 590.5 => -1.85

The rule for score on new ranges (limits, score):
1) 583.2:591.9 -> 11.2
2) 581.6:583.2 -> 11.4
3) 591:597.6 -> 11.2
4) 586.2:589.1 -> 11.8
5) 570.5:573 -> 11.2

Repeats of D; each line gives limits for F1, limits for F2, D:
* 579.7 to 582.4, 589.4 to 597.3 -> 0.27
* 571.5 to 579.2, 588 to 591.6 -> 0.41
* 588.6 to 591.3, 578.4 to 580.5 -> 0.26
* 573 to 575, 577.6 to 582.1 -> 0.27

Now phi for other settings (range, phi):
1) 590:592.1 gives 592.000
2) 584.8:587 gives 586.302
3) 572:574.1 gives 573.220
